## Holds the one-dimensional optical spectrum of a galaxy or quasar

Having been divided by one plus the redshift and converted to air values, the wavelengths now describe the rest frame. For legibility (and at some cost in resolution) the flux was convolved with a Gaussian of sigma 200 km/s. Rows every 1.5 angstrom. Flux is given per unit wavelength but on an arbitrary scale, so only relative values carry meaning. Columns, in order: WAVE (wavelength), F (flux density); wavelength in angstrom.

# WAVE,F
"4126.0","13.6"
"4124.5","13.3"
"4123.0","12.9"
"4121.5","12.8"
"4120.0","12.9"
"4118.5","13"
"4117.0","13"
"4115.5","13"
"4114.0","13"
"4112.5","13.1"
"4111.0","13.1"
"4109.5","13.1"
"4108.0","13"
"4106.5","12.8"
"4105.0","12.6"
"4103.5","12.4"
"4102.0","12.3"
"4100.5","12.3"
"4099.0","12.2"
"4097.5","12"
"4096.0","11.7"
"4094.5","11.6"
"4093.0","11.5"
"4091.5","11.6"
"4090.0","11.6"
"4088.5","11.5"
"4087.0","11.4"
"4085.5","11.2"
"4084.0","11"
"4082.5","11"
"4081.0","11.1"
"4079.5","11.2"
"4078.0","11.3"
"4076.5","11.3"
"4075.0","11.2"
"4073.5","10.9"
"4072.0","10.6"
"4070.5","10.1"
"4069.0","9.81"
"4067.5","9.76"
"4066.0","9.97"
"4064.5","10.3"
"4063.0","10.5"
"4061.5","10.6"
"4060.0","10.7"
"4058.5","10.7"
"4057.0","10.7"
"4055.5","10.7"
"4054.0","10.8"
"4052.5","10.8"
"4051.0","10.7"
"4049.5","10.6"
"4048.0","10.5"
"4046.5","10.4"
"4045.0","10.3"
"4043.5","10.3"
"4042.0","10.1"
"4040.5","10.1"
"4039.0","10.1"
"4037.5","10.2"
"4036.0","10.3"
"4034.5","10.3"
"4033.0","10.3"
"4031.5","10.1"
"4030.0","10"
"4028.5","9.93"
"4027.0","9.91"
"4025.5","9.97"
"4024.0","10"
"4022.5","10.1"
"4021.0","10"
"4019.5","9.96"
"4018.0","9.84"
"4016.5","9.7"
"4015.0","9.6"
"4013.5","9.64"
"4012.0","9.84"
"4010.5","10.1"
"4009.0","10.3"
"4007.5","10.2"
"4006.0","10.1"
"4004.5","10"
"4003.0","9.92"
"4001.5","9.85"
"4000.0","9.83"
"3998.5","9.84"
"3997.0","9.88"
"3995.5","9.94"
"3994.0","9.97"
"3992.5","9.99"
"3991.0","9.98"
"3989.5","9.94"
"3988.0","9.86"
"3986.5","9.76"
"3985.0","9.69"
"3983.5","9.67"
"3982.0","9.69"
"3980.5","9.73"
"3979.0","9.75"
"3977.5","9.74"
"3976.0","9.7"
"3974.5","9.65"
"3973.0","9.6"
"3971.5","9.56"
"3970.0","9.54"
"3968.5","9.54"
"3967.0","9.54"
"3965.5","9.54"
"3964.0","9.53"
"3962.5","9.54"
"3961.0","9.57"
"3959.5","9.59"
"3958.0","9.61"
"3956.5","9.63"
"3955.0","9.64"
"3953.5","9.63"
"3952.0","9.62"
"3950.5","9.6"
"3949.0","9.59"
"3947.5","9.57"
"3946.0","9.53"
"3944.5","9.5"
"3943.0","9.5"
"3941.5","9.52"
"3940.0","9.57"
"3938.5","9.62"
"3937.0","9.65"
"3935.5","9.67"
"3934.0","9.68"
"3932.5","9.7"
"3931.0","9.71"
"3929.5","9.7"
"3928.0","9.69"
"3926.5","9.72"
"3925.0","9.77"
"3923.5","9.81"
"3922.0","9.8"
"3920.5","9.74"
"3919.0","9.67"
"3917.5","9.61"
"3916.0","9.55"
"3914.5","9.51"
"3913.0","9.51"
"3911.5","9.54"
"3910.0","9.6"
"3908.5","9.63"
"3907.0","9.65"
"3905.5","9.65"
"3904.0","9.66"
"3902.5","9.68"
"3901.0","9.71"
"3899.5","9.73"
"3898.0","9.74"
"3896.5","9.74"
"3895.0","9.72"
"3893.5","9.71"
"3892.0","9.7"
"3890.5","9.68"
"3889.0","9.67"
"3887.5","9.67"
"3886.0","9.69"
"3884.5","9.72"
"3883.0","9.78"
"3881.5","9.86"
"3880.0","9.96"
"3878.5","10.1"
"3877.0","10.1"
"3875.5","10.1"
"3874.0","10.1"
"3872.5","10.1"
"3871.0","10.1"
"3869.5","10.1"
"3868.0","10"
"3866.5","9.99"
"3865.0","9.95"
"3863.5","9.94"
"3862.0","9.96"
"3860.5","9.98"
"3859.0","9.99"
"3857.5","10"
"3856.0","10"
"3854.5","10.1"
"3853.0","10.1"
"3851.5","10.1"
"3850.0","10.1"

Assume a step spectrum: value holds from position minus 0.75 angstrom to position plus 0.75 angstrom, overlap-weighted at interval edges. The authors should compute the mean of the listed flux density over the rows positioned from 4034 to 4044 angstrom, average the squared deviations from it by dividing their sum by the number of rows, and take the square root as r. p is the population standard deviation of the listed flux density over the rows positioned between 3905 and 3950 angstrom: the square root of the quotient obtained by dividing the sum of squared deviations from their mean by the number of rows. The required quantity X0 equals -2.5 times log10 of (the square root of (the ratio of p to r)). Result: 0.0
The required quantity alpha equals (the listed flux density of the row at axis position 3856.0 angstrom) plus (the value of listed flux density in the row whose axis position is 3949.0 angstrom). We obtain 19.6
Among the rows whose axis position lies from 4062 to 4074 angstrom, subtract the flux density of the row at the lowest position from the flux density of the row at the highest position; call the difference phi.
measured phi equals 0.400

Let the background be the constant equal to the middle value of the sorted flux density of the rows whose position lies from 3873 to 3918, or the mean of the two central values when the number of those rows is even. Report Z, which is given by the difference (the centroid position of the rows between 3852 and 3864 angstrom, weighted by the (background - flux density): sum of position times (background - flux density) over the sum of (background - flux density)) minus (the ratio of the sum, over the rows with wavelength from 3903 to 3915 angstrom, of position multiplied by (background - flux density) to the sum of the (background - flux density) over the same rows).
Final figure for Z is -53.5 angstrom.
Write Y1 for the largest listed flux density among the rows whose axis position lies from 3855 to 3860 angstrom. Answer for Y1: 10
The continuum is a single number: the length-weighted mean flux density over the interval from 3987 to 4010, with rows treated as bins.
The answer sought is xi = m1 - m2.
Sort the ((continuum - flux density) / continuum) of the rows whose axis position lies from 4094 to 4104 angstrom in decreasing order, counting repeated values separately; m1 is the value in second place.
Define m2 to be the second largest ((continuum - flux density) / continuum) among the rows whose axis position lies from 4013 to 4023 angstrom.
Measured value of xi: -0.21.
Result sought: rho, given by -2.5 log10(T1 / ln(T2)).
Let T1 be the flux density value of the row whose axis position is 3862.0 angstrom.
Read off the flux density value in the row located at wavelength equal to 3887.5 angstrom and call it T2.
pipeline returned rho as -1.61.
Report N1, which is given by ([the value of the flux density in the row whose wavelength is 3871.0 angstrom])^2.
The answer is 102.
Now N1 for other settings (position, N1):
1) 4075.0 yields 125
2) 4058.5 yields 114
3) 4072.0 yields 112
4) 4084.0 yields 121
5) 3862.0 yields 99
